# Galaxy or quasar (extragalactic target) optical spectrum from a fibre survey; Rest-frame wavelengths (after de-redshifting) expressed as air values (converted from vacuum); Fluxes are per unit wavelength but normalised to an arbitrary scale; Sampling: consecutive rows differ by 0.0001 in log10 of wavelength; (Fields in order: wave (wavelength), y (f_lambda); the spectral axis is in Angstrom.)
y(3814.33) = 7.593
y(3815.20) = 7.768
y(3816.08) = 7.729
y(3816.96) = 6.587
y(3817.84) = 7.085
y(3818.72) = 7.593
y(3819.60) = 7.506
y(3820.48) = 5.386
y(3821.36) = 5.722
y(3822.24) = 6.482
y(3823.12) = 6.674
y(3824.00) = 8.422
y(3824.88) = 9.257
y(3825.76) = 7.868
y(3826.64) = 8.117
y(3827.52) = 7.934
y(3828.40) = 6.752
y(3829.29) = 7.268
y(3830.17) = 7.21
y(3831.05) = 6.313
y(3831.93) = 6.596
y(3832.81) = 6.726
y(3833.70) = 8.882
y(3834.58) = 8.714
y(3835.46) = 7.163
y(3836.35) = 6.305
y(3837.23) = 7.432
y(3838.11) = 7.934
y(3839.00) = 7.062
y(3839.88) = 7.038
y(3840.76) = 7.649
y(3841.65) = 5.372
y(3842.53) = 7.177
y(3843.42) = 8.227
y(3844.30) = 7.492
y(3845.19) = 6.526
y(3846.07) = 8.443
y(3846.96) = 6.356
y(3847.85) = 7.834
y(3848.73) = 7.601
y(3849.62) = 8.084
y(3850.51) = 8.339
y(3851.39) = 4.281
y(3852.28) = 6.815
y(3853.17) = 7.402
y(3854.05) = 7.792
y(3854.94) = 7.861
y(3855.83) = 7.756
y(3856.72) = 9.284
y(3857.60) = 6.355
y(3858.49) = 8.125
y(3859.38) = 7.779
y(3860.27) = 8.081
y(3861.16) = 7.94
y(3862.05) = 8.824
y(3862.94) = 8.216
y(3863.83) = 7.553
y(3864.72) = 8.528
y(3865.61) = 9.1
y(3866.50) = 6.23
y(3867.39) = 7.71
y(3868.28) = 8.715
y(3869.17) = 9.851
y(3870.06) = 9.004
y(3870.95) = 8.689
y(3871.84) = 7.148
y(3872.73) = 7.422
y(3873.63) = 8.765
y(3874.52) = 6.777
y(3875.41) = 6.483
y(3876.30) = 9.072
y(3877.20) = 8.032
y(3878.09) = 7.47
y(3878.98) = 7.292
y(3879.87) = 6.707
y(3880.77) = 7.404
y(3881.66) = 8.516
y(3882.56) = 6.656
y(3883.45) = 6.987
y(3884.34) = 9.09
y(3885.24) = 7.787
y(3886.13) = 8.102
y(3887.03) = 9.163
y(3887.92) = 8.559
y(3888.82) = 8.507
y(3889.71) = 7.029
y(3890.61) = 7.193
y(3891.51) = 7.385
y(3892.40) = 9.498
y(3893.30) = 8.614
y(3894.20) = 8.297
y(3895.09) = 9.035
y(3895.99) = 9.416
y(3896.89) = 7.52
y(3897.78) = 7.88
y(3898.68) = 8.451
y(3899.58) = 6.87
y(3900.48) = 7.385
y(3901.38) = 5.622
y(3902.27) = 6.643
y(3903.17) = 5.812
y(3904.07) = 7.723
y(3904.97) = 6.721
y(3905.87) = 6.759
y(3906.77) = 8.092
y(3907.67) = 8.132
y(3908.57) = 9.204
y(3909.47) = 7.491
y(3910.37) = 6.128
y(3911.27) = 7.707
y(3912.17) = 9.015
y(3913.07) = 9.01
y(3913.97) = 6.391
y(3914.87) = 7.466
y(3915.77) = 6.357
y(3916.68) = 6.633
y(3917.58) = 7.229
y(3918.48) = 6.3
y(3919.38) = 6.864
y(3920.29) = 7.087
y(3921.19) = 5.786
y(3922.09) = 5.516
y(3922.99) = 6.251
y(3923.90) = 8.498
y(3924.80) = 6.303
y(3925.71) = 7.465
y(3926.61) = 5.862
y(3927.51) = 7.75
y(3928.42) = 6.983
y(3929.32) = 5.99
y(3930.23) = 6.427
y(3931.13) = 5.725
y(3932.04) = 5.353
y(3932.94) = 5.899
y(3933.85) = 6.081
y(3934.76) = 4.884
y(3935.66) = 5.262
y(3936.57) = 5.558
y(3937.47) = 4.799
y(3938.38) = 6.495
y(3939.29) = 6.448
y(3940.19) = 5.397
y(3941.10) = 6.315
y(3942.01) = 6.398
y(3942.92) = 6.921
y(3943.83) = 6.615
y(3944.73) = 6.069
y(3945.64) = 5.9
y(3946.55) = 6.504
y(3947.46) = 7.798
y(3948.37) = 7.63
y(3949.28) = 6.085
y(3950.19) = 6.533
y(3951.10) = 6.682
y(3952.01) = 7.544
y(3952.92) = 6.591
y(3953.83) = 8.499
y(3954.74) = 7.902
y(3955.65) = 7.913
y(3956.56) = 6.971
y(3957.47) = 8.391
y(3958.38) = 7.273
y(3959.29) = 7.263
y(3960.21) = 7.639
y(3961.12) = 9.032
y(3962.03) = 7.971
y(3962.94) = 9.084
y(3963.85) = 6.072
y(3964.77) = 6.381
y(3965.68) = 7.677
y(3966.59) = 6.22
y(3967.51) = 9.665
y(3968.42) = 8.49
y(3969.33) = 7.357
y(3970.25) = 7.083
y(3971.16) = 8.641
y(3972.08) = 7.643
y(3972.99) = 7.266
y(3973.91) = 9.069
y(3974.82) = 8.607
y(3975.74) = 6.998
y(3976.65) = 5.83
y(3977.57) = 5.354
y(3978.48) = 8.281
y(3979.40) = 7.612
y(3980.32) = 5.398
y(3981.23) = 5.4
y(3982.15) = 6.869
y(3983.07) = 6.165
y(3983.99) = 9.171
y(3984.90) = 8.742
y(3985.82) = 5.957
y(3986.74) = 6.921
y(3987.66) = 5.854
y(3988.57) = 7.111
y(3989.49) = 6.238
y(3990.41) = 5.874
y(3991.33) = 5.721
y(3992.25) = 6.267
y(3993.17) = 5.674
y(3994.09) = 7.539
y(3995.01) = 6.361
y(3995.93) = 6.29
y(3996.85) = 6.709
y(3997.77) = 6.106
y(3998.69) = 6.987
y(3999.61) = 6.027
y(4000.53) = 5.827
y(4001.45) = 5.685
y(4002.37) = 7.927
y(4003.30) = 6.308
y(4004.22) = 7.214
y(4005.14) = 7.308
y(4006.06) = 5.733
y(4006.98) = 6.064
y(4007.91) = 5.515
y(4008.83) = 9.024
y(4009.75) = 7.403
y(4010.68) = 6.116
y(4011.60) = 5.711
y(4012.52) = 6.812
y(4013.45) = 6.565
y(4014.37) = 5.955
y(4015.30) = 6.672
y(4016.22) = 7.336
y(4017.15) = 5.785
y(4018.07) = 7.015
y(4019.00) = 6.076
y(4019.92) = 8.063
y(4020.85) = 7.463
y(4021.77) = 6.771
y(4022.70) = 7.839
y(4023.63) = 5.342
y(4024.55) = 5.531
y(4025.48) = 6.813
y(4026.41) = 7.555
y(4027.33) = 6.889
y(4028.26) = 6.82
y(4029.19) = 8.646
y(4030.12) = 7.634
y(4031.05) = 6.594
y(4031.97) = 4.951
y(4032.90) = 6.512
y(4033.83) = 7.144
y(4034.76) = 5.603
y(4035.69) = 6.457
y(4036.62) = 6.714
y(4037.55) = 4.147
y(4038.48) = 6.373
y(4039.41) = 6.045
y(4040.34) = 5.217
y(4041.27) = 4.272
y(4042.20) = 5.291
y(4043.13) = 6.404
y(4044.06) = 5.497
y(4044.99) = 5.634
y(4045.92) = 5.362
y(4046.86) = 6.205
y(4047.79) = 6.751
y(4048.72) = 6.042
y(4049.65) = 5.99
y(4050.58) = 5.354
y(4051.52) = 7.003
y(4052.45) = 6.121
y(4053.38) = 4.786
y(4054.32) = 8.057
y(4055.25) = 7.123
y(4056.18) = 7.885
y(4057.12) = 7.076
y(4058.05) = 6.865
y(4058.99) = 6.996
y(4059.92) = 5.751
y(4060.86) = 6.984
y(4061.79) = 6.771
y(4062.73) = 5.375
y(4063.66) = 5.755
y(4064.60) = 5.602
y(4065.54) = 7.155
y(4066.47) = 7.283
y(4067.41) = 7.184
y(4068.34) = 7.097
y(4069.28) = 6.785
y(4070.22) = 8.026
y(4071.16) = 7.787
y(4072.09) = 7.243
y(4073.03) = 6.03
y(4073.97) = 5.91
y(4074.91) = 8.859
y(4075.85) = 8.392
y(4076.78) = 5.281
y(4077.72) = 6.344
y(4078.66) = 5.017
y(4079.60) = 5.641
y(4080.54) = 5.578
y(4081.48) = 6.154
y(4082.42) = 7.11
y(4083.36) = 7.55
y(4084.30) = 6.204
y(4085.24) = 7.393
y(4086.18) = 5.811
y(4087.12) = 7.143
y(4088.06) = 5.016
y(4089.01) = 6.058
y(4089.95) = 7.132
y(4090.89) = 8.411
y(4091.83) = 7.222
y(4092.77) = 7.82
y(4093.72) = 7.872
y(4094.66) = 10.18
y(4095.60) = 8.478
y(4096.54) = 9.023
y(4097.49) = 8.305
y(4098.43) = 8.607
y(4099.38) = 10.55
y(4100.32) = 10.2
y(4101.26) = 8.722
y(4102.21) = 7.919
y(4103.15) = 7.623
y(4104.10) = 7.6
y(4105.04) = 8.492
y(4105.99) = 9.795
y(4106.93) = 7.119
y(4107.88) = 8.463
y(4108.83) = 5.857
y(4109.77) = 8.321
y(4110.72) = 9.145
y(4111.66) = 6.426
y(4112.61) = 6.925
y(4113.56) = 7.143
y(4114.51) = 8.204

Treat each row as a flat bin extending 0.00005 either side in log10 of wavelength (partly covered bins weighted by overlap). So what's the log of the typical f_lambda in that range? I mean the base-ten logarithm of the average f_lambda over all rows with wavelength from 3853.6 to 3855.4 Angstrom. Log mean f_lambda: 0.89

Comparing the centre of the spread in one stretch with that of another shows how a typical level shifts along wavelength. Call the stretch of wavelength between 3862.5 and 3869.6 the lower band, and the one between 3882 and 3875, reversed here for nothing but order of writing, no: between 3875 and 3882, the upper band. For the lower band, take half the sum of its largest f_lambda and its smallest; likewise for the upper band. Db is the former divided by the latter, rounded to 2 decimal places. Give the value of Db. 1.03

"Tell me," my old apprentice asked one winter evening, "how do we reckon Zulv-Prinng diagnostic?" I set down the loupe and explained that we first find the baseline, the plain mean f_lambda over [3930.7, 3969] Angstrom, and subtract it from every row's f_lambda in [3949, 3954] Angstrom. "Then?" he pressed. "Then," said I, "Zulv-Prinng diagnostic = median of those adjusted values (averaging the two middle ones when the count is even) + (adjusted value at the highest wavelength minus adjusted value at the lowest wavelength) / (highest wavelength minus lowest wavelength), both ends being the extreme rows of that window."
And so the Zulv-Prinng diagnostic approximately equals 0.31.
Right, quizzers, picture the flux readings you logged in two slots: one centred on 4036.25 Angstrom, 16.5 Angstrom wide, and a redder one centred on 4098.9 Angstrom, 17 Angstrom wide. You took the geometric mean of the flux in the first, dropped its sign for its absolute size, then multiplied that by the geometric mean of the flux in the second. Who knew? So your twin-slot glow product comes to 51.2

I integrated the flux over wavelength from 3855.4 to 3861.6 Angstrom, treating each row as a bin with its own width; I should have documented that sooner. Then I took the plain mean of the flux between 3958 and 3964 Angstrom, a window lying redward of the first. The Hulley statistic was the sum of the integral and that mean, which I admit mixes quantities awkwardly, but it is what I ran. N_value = 56.9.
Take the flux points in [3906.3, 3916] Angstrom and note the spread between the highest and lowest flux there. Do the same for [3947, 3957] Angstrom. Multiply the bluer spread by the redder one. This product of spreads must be 7.4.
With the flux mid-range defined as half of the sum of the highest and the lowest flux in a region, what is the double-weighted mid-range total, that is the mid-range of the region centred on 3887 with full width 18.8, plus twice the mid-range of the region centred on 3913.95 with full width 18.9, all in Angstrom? 22.8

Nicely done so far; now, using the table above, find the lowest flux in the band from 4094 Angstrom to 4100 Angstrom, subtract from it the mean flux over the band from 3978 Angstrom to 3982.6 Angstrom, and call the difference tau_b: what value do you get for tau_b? 1.6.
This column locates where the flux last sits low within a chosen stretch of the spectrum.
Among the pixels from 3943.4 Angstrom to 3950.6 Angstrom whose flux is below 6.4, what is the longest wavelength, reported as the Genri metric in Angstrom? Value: 3949.28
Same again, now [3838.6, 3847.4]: 3846.96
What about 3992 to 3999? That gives 3997.77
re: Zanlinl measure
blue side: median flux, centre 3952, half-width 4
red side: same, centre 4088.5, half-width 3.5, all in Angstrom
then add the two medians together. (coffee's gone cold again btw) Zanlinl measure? 14.7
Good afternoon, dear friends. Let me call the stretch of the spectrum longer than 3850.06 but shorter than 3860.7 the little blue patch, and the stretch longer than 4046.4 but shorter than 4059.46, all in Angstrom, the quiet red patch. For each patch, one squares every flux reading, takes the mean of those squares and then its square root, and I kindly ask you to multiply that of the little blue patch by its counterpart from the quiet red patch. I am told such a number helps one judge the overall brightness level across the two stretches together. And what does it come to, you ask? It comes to 50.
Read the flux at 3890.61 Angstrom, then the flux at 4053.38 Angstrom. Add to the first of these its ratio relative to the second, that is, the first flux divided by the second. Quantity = 8.7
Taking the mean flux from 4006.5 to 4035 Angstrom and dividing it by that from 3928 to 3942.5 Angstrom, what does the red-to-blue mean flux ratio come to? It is 1.14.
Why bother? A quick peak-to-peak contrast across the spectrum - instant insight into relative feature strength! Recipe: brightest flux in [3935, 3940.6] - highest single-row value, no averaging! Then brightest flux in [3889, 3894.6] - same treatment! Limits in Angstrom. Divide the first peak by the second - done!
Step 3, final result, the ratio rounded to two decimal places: 0.68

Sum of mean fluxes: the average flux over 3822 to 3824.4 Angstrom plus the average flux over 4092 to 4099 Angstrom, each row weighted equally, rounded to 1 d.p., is 15.8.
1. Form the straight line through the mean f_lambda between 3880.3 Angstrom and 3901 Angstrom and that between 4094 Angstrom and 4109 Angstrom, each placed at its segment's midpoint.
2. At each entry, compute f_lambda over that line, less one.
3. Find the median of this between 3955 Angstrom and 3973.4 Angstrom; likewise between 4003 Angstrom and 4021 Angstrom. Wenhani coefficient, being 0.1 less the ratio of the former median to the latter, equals -0.25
